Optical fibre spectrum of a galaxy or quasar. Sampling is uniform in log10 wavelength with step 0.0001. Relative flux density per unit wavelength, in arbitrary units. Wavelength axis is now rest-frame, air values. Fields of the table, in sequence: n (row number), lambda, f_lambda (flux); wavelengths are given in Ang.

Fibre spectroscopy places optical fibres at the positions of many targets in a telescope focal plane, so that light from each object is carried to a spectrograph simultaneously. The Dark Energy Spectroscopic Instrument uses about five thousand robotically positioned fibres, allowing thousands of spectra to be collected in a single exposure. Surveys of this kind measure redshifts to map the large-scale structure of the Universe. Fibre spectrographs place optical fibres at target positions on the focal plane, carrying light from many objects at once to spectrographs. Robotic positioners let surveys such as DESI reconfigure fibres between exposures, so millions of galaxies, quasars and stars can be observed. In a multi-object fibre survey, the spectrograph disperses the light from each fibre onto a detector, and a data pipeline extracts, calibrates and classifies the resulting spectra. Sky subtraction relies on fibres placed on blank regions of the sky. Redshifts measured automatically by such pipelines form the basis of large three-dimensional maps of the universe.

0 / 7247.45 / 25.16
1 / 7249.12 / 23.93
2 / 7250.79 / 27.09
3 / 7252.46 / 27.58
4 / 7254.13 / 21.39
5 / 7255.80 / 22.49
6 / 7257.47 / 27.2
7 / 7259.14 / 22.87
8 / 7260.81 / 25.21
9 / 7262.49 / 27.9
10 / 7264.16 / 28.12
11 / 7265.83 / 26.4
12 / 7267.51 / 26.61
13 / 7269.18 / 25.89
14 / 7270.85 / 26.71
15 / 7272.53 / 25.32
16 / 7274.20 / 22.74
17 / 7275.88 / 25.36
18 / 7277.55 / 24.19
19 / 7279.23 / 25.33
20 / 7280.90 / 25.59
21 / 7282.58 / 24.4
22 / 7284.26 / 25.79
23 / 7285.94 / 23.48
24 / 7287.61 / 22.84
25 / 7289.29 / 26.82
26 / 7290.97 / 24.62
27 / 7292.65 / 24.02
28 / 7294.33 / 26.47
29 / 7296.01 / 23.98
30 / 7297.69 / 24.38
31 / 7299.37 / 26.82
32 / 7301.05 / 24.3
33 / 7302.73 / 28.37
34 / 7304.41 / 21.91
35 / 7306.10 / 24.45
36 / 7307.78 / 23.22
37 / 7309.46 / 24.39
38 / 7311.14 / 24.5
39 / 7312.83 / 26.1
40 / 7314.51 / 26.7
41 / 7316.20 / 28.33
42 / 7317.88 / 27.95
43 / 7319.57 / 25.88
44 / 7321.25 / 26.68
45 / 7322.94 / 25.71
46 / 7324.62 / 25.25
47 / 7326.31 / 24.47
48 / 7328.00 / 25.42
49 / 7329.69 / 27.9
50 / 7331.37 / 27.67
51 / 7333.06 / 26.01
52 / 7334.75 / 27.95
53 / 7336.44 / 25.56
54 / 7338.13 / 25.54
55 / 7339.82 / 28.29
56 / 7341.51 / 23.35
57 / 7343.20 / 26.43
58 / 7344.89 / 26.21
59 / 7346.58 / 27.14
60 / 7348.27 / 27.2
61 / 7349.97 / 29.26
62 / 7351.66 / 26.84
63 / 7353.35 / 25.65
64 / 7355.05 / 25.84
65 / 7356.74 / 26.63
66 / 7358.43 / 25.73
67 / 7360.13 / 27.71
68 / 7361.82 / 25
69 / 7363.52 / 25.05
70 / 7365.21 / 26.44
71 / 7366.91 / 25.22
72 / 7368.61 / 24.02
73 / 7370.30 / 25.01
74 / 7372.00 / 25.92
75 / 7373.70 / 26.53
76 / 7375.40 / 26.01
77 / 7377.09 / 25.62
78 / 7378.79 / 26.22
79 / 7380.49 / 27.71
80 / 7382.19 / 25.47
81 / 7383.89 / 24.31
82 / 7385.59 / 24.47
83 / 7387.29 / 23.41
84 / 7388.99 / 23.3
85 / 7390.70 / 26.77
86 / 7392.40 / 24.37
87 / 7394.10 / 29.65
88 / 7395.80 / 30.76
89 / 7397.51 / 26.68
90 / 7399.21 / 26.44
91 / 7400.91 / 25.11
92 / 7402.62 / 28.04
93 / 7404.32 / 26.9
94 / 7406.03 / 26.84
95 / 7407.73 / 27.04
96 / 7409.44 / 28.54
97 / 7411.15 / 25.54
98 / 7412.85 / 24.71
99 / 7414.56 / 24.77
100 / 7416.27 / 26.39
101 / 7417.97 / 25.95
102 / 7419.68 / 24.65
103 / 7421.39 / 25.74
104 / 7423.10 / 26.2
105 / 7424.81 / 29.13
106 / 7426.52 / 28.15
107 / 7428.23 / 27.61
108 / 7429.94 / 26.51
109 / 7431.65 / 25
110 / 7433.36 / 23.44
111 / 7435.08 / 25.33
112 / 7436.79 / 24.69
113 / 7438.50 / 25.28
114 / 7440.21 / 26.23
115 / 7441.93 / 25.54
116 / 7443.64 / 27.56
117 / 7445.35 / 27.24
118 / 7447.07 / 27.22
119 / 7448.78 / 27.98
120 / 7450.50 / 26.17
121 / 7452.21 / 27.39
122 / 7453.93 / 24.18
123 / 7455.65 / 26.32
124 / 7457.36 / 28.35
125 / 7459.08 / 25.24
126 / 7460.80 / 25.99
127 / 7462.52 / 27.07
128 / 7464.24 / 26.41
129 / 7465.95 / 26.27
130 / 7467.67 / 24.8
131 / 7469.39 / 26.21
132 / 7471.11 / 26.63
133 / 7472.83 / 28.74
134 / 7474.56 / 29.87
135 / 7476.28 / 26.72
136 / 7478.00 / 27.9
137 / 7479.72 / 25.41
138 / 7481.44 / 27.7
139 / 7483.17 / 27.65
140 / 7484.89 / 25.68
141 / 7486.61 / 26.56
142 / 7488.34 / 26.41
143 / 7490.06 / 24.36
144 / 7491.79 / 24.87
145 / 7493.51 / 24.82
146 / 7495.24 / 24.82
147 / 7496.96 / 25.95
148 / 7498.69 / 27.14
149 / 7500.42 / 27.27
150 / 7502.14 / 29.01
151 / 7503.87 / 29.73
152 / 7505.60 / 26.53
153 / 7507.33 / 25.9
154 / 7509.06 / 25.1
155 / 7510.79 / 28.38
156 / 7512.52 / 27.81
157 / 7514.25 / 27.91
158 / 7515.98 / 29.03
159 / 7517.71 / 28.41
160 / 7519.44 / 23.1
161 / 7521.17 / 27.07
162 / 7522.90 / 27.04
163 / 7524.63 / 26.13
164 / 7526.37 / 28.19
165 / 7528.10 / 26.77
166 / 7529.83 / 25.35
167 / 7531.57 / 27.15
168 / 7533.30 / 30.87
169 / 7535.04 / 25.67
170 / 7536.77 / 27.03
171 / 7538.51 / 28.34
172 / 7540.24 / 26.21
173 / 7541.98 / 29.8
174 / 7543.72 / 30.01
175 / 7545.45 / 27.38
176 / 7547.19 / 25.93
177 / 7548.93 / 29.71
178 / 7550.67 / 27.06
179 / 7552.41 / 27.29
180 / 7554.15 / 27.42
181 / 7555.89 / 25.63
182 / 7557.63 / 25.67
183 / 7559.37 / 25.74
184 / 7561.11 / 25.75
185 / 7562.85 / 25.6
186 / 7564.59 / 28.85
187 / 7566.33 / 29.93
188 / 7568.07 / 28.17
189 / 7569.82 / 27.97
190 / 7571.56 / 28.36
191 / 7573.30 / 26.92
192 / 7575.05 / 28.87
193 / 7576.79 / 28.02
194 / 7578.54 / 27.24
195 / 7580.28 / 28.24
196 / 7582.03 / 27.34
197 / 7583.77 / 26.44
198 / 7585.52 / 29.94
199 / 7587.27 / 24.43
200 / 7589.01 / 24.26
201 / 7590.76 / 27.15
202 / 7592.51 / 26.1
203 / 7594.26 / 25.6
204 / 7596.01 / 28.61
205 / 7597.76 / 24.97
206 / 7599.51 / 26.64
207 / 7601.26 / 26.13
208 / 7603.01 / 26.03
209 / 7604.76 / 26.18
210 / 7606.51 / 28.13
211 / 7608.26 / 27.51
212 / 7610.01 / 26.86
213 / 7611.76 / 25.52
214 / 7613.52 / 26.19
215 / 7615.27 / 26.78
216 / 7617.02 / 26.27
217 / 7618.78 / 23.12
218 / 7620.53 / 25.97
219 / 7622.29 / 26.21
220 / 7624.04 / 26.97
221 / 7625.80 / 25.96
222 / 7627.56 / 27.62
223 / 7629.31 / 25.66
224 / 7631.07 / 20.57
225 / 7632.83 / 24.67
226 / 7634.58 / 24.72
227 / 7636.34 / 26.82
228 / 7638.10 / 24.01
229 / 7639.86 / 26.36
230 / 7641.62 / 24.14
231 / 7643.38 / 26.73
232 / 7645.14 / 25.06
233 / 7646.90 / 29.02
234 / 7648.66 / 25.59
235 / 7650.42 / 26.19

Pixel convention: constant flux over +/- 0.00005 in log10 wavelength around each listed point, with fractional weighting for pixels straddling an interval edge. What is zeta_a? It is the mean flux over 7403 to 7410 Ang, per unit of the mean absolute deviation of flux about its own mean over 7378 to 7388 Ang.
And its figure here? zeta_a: 22.7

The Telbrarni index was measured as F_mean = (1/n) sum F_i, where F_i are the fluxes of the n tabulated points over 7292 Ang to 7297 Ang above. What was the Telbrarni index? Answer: 24.8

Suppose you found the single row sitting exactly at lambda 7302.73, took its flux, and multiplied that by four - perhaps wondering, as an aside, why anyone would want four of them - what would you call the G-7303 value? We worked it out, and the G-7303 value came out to 113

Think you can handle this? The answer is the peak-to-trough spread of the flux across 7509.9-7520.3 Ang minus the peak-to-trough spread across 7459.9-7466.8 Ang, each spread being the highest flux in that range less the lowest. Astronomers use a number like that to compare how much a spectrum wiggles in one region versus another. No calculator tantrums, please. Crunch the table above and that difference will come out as 5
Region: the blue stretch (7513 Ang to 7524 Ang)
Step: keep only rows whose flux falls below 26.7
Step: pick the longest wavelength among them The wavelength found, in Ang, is 7519.44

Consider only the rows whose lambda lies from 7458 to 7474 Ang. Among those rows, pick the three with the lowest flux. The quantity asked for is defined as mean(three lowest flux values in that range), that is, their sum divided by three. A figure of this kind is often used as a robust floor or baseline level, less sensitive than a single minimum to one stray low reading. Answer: 25.3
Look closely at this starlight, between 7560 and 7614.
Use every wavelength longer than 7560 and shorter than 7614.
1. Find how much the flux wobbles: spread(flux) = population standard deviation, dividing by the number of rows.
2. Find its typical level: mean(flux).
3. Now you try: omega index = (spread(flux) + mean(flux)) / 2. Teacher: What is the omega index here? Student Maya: 14.2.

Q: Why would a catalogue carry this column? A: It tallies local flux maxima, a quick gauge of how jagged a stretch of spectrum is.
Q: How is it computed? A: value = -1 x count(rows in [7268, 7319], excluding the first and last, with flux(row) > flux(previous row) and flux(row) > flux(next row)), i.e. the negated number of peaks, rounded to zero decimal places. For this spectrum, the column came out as -10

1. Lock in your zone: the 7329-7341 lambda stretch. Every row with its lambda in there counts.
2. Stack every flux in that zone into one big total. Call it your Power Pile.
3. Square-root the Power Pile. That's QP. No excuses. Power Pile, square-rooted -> 13.74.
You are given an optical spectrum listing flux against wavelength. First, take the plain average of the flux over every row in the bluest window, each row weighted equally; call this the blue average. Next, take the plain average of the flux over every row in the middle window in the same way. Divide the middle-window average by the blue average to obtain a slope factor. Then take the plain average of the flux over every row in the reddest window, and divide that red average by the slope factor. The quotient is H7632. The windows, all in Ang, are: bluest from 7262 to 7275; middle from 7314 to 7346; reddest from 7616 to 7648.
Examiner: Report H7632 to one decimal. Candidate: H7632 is 25.4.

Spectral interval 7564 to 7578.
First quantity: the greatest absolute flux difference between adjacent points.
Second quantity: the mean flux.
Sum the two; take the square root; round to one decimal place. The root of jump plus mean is 5.5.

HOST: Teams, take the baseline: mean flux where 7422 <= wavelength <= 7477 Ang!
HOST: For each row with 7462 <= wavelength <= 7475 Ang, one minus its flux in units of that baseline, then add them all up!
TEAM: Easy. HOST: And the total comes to -0.1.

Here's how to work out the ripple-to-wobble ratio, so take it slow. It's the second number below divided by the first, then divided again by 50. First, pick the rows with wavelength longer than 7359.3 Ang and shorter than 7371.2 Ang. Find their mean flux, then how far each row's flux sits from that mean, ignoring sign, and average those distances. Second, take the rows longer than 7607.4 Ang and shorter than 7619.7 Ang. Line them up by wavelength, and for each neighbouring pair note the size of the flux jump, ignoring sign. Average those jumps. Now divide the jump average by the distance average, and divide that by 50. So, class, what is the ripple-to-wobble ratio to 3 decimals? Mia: 0.025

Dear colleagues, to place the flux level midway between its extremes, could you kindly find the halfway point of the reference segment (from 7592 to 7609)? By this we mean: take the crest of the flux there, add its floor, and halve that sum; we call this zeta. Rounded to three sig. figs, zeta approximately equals 26.8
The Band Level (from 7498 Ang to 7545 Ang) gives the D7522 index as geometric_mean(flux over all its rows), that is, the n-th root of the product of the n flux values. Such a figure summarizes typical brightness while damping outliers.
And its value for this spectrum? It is 27.4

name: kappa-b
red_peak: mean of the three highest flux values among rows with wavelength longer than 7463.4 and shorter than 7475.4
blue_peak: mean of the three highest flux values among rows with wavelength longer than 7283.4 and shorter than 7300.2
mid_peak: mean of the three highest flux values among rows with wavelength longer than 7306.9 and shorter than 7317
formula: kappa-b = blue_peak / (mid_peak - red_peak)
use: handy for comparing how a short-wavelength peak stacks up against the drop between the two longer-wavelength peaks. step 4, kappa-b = -19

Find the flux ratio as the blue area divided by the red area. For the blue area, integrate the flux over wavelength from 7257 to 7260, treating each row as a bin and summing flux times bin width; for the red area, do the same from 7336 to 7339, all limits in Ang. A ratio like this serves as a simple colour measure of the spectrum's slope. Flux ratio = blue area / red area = 0.97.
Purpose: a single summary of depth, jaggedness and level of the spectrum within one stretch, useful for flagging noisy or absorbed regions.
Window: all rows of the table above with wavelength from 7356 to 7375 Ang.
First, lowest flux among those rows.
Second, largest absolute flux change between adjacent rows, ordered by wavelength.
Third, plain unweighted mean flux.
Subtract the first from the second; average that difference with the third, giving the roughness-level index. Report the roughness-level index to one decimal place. 2.2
